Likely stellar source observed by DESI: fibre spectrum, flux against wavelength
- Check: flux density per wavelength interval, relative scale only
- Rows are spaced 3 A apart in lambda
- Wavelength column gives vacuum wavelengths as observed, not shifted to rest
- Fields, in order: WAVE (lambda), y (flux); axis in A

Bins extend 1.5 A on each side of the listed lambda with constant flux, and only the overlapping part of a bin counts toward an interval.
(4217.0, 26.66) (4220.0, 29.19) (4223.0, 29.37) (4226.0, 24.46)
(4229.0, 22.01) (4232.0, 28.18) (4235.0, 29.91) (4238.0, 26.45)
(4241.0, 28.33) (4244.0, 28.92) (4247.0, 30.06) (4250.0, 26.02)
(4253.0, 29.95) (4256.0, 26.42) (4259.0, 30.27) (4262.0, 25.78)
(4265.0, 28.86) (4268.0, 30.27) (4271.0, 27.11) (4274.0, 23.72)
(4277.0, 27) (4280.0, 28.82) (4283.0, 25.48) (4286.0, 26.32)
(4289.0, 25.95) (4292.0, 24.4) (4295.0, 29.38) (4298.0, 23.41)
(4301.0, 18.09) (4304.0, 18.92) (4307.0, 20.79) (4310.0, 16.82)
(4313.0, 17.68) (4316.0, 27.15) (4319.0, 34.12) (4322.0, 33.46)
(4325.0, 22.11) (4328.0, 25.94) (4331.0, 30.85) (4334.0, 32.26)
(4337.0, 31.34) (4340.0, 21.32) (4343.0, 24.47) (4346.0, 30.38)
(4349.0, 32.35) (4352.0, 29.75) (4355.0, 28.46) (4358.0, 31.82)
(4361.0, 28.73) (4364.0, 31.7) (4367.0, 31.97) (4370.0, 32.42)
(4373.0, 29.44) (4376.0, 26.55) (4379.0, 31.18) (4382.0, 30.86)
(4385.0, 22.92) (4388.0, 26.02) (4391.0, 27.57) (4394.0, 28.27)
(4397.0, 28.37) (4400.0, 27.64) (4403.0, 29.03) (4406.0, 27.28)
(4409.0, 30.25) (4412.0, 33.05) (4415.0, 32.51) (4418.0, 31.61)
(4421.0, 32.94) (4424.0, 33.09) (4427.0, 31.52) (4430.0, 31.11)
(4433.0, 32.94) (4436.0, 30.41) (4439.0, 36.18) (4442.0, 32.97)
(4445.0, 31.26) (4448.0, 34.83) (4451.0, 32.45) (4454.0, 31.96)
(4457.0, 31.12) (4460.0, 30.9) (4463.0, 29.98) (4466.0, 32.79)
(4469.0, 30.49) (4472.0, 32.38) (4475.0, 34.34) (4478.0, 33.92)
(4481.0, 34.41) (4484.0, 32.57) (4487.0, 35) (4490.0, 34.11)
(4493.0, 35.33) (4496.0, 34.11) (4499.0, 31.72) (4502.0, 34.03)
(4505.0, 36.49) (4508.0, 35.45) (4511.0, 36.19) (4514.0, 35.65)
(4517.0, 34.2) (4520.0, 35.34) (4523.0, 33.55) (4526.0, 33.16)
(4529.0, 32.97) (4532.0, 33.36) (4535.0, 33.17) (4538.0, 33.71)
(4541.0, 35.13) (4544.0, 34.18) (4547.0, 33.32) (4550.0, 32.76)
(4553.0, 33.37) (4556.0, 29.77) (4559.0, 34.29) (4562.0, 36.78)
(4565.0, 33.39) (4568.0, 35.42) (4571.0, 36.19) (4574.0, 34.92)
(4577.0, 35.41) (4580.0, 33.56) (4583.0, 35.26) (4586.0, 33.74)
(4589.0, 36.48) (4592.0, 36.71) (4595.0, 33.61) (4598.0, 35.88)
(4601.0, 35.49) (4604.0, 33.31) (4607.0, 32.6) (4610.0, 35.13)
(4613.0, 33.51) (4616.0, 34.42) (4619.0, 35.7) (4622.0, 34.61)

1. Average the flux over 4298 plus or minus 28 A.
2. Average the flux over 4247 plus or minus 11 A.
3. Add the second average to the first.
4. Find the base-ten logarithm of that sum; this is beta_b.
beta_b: 1.72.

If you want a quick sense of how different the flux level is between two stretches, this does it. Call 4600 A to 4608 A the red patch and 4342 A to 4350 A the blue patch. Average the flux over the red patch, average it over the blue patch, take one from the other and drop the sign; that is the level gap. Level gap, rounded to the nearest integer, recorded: 5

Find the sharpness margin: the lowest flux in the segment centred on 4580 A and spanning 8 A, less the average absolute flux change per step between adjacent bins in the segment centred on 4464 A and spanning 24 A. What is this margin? 32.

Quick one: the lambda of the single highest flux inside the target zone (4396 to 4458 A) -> 4439.0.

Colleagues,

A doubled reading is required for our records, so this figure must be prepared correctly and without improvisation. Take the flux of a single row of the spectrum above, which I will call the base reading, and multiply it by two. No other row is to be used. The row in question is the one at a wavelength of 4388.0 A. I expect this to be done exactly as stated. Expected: 52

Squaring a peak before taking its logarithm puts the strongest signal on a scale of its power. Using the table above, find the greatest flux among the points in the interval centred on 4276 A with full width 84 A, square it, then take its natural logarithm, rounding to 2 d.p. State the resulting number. 6.82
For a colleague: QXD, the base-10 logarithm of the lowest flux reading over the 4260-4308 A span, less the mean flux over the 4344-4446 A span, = -29.1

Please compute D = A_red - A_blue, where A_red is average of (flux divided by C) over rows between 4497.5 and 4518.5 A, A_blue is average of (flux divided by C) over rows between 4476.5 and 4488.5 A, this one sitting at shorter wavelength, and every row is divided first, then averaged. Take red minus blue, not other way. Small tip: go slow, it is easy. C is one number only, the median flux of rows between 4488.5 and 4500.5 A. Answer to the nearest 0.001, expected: 0.025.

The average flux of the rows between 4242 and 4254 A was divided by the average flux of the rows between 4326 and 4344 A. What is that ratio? 1.04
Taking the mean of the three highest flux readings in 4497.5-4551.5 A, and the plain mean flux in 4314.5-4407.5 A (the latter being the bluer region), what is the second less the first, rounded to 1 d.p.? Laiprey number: -7.2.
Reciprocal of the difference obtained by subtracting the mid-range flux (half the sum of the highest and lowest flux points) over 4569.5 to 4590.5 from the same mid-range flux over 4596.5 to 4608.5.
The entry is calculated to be -1.3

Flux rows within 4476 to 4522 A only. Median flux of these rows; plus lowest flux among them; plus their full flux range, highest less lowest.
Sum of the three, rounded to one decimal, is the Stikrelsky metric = 70.9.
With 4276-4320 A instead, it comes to 59.6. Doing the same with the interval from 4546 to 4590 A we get 71.1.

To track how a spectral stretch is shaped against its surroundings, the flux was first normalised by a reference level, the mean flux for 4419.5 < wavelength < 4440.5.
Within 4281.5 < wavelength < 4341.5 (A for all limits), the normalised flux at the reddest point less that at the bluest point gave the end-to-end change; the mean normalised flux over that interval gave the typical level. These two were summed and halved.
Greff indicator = 0.32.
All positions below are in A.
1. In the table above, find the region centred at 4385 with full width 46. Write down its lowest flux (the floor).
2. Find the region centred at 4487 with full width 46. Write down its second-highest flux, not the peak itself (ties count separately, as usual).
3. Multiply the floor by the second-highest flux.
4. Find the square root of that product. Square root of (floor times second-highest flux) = 28.5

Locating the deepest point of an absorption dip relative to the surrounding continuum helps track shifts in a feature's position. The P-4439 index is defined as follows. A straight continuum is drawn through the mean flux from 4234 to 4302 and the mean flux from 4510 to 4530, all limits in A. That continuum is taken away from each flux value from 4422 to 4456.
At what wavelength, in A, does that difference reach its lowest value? 4436.0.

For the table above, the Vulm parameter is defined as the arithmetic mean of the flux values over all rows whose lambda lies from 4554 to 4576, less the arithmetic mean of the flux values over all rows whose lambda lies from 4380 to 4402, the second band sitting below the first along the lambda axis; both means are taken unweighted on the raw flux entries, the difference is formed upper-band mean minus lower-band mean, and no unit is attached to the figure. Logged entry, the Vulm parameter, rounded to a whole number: 7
